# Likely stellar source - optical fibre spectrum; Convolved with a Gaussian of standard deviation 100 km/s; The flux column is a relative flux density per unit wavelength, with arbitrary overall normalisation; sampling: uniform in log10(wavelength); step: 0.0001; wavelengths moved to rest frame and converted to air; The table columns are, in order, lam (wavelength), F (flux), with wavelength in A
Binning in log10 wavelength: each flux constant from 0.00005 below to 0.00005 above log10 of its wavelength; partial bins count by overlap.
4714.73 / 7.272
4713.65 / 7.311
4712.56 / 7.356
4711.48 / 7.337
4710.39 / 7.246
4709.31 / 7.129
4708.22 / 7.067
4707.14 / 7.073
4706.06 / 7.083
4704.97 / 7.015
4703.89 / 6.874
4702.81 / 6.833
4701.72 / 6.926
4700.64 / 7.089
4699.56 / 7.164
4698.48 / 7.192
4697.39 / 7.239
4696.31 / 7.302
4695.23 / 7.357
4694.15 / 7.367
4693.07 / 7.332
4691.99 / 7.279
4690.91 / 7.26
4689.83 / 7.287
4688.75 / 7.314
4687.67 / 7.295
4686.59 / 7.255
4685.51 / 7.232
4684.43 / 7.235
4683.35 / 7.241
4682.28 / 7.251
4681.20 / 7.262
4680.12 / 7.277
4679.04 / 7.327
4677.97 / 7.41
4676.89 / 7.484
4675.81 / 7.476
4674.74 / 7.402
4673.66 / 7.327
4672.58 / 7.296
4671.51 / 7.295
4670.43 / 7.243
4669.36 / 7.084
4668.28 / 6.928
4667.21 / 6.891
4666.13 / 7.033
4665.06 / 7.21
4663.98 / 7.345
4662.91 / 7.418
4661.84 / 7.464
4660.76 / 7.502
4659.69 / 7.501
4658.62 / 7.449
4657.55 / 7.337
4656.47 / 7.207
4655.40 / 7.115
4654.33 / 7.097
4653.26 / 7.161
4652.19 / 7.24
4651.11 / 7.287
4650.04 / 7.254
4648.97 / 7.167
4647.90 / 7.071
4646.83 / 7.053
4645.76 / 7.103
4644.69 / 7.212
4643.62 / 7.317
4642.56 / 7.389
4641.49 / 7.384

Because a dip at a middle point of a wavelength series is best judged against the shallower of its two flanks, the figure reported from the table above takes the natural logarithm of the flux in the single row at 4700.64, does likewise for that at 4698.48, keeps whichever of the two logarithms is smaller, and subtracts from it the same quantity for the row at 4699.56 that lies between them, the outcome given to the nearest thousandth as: -0.011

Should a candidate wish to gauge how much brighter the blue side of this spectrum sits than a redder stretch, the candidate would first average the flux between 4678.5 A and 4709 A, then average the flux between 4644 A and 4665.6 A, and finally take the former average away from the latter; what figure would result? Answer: 0.07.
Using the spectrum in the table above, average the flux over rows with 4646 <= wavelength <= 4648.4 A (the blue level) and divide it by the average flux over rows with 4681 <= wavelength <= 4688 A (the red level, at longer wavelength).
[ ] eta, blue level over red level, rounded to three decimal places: 0.974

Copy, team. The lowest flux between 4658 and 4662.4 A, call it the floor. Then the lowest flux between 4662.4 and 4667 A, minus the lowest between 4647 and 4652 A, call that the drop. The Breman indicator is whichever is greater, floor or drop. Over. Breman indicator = 7.45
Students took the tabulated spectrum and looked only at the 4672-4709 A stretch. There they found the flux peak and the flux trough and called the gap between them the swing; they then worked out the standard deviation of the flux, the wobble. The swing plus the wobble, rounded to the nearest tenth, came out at 0.8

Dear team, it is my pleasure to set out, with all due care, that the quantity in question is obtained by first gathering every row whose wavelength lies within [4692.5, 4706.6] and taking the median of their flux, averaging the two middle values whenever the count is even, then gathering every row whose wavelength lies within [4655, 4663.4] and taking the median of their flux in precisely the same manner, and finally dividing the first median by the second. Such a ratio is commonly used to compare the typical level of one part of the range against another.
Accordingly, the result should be 0.96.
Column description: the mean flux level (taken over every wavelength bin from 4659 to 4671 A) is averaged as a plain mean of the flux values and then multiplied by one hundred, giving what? 724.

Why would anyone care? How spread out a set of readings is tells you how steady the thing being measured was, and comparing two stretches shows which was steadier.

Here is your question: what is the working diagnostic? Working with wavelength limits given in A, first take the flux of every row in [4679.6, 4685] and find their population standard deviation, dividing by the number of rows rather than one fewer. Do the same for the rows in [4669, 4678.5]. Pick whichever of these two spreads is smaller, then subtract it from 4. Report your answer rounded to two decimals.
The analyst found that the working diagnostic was 3.98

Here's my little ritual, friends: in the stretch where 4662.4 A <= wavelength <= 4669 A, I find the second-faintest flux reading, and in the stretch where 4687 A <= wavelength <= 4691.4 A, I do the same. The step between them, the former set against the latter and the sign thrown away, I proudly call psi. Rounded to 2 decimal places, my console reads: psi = 0.36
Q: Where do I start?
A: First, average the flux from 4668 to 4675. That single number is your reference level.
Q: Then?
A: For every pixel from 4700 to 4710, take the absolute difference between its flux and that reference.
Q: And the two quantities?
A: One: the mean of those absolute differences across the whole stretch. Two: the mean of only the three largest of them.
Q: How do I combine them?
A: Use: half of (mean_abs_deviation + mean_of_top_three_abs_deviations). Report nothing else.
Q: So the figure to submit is 0.28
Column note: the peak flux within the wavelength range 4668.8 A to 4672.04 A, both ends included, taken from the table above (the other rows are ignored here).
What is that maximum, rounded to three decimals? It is 7.295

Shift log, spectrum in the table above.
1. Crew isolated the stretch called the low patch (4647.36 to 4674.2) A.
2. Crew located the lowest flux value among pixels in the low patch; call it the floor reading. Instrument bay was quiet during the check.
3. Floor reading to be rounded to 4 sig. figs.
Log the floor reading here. 6.891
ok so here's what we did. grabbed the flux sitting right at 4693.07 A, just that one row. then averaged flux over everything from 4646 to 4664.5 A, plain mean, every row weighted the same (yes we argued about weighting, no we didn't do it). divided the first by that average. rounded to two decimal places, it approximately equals 1.01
